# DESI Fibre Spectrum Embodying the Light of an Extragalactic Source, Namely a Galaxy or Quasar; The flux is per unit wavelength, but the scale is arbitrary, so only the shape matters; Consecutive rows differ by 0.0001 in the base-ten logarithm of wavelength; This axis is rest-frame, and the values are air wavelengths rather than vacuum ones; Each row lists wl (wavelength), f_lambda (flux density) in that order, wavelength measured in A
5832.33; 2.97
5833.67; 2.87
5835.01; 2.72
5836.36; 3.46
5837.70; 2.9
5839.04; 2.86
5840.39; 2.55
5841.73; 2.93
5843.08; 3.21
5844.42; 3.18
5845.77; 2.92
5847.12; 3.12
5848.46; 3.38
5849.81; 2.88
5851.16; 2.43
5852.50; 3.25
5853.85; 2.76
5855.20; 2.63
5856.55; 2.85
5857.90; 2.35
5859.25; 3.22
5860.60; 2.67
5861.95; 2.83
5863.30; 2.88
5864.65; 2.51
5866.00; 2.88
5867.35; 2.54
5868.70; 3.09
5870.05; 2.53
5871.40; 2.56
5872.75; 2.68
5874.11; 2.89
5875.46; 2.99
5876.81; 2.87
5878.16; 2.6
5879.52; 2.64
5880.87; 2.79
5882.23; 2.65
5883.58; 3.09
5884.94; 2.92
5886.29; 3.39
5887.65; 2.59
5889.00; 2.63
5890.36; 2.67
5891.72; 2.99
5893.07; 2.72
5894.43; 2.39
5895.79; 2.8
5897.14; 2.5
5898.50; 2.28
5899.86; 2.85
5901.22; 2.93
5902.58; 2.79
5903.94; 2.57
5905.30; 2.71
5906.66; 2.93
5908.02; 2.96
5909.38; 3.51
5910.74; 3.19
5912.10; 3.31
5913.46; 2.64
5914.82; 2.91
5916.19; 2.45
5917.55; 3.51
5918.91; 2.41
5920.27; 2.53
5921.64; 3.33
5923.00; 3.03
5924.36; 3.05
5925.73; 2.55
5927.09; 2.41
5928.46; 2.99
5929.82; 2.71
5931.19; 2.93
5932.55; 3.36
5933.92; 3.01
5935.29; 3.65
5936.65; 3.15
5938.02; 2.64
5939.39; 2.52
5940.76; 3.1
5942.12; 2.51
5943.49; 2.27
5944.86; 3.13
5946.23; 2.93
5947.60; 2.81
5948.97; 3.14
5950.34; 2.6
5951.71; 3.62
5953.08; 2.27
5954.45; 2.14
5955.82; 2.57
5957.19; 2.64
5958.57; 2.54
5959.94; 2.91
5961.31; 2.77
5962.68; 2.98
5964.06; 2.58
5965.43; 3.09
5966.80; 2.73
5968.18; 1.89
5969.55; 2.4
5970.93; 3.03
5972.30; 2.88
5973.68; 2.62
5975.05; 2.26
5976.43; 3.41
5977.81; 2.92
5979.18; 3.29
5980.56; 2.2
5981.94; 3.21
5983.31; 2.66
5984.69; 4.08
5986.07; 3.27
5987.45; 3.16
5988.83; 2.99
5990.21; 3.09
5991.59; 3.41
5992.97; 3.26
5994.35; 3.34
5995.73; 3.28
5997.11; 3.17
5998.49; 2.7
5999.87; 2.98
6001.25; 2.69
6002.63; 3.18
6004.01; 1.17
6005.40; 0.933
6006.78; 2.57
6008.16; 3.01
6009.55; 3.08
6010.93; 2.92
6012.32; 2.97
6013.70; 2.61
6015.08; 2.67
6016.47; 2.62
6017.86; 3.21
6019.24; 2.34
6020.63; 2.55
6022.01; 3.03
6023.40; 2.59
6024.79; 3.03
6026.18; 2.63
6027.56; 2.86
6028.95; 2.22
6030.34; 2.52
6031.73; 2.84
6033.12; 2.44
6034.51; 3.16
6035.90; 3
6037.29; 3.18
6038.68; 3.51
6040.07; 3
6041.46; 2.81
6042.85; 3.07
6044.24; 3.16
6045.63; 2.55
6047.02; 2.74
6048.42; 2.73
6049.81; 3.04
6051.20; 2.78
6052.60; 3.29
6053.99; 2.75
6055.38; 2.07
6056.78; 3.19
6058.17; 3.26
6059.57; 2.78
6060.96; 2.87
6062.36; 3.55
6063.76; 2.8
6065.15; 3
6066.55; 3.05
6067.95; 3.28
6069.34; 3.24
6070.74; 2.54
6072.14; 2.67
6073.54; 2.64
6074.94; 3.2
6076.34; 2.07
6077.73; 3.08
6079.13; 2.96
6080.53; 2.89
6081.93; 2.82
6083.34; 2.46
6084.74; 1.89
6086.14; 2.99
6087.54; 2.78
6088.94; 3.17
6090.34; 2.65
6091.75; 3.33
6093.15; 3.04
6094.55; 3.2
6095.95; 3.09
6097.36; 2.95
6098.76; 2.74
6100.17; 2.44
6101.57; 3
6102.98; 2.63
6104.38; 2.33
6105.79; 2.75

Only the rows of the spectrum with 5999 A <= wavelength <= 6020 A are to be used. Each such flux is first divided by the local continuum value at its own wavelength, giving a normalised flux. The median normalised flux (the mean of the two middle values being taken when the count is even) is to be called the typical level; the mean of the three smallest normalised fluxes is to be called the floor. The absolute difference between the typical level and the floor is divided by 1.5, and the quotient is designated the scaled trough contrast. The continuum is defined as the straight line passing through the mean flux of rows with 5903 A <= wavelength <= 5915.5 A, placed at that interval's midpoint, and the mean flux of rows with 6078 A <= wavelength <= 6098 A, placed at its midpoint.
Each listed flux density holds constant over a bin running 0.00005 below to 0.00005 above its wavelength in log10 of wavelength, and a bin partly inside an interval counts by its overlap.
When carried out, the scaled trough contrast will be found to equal 0.28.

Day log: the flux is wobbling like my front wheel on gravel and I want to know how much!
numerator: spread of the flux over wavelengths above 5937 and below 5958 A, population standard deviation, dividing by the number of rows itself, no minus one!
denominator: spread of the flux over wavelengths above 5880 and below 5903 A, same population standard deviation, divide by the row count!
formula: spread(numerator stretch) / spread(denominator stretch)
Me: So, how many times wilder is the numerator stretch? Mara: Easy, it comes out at 1.5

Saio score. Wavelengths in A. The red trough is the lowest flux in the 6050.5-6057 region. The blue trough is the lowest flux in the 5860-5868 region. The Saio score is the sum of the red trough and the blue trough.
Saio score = 4.6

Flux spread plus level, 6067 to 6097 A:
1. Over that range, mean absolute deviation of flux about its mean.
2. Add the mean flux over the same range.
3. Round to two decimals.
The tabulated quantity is 3.16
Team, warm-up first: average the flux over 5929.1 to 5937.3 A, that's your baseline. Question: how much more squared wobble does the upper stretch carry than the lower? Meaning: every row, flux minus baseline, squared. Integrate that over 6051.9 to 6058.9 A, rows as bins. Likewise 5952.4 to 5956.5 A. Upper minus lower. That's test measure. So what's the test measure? -1.0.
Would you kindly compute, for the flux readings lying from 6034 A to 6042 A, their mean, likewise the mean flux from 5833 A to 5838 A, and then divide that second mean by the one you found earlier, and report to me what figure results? 0.96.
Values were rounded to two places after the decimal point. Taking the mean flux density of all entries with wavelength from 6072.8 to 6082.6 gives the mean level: 2.81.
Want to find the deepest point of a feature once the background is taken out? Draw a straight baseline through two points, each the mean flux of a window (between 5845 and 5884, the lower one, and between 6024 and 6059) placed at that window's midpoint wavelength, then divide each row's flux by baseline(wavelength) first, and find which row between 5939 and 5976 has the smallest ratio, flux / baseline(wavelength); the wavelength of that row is 5968.18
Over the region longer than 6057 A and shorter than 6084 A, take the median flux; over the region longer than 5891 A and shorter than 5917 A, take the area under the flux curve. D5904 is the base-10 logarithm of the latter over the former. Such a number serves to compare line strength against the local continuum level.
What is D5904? 1.40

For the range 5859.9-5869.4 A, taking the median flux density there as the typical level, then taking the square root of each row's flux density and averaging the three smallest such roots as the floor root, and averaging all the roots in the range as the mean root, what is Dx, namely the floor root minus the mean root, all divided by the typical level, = -0.021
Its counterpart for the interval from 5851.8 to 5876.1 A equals -0.035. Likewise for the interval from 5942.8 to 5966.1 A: -0.060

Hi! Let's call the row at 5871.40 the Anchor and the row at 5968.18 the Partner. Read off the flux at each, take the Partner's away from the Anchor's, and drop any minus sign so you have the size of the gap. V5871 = 0.67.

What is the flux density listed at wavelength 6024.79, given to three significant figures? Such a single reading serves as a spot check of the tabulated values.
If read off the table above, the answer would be 3.03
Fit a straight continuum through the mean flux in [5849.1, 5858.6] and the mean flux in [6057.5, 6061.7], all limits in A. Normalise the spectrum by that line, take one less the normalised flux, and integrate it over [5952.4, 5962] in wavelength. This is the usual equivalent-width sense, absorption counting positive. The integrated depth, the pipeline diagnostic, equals 1.0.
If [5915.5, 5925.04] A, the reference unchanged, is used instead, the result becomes -0.3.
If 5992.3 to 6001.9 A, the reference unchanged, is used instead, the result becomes -0.5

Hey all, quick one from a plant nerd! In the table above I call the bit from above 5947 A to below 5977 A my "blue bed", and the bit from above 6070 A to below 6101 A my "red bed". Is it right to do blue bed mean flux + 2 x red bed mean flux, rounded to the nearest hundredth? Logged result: 8.32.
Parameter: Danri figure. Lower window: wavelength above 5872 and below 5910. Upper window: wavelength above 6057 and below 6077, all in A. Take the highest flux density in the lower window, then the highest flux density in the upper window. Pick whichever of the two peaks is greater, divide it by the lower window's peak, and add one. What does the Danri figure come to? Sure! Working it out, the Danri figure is 2.01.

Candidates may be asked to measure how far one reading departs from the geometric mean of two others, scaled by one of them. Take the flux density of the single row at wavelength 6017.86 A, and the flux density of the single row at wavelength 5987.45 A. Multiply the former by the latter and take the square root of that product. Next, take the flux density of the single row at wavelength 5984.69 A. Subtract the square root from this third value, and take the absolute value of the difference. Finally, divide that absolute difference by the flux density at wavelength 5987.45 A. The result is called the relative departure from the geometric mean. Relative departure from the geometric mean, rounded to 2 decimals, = 0.28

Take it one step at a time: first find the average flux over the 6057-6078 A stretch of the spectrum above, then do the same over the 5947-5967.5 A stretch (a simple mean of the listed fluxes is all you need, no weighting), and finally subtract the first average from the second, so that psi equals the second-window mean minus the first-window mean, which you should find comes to -0.18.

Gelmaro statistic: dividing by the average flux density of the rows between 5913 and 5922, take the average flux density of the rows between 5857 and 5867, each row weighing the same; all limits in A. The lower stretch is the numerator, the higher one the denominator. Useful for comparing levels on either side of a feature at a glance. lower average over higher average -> 0.98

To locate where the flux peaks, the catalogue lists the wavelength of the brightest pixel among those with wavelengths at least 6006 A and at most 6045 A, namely 6038.68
